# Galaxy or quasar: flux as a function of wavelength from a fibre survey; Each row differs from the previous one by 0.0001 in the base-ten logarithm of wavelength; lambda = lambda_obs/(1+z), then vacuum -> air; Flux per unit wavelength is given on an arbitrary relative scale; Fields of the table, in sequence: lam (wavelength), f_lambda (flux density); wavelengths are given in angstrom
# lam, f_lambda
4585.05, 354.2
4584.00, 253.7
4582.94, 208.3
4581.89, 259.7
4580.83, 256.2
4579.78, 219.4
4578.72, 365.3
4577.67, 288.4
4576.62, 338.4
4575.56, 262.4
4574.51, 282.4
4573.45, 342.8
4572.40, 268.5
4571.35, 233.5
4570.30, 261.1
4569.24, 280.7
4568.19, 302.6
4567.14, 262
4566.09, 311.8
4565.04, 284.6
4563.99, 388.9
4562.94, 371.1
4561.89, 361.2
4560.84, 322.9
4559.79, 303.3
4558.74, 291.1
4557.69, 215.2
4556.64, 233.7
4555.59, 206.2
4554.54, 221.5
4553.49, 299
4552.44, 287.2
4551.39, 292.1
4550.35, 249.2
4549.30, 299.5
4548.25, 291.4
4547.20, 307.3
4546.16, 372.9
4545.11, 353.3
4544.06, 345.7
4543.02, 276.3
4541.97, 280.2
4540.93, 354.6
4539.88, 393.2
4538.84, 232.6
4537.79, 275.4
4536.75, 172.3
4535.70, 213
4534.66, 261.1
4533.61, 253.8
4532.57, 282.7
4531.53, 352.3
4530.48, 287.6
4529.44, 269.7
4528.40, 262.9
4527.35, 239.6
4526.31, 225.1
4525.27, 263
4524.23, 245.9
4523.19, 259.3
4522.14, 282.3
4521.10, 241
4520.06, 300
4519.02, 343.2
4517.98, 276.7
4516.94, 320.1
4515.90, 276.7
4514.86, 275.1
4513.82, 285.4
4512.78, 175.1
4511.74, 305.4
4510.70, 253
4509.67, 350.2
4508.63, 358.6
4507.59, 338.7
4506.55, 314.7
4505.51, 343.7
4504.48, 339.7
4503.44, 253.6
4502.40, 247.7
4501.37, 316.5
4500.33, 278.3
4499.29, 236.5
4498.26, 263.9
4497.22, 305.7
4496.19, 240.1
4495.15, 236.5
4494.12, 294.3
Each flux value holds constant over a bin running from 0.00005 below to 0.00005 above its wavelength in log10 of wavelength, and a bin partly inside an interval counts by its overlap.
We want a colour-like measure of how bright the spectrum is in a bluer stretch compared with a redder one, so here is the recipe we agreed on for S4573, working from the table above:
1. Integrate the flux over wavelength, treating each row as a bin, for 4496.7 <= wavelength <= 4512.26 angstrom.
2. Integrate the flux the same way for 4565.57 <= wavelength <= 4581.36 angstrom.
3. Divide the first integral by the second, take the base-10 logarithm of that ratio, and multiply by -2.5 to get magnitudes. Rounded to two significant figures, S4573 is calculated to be -0.041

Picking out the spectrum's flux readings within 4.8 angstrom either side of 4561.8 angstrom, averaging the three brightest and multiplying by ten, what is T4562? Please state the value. 3737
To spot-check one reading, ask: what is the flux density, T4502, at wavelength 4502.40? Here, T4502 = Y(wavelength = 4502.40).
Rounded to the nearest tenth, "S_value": 247.7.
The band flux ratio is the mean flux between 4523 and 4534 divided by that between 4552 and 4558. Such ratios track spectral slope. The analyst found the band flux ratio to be 1.10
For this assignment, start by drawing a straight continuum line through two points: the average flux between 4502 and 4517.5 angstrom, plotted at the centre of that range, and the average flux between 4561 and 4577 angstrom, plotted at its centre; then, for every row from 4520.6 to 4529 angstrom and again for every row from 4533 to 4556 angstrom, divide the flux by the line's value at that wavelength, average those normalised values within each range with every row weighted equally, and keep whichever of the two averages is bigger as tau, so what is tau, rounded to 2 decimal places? 0.94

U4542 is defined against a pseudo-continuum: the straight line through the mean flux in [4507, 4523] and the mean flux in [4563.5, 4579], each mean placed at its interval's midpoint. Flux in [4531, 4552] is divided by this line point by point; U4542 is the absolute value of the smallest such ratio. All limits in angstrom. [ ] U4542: 0.59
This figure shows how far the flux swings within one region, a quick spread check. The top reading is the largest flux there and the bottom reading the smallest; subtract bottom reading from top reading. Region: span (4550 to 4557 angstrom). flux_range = 93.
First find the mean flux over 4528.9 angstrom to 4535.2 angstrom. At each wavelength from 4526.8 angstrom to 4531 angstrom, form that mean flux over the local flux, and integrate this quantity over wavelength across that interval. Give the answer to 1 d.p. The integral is 4.5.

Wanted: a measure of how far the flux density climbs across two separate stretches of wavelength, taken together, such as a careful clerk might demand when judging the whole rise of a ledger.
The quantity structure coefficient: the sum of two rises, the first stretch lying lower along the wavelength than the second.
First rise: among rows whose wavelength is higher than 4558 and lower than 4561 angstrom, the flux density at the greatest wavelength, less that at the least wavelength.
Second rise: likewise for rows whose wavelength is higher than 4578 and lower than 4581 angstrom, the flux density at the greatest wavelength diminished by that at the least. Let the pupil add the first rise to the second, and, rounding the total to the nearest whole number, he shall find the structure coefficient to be -77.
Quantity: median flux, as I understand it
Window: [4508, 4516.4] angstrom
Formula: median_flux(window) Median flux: 281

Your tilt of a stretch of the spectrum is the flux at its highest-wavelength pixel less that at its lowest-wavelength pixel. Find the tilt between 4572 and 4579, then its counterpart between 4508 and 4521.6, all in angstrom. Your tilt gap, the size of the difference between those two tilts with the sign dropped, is 214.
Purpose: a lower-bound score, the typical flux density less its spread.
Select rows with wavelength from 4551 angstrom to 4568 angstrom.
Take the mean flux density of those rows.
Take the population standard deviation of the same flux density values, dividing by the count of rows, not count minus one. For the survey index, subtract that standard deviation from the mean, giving 238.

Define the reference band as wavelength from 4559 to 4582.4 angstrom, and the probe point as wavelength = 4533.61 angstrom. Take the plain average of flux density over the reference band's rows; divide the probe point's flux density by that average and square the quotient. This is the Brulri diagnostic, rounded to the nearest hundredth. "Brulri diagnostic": 0.72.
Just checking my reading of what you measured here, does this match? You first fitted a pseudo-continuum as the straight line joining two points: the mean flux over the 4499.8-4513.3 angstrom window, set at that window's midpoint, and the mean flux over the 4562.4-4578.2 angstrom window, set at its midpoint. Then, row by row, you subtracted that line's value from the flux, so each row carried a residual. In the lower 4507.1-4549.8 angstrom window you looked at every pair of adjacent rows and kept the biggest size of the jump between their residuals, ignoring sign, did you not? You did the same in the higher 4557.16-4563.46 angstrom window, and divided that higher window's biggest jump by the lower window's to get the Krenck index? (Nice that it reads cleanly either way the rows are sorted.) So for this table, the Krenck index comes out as 0.5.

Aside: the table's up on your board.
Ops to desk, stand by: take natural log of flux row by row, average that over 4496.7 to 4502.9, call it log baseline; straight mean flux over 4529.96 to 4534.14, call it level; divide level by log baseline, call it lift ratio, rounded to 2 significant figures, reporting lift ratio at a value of 52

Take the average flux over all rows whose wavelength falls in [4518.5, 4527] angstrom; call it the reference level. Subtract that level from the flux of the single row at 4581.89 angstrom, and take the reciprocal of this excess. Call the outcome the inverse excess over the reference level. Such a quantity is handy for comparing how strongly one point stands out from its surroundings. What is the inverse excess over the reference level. -0.10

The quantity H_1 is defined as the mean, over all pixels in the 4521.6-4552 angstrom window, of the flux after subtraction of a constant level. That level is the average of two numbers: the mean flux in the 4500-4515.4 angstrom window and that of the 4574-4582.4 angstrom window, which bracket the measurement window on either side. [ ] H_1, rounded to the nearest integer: -7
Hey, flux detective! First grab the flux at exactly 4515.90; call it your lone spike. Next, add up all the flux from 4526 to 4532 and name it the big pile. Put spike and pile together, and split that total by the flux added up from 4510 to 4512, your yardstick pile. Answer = 3.4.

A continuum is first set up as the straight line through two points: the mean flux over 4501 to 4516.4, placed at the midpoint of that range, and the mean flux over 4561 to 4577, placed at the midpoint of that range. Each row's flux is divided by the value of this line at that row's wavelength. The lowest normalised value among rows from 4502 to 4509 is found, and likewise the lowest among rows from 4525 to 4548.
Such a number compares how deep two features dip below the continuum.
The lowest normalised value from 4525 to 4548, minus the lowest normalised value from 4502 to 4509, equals -0.3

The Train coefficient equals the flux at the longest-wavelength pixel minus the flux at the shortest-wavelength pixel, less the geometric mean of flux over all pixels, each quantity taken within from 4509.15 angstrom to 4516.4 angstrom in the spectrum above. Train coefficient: -343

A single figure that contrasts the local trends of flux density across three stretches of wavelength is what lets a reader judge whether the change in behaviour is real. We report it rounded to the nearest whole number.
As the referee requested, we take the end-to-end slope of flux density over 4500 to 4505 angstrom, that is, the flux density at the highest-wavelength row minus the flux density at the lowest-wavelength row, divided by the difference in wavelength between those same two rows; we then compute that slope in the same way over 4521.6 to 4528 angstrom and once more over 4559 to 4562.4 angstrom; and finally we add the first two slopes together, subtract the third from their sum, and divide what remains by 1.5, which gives -14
